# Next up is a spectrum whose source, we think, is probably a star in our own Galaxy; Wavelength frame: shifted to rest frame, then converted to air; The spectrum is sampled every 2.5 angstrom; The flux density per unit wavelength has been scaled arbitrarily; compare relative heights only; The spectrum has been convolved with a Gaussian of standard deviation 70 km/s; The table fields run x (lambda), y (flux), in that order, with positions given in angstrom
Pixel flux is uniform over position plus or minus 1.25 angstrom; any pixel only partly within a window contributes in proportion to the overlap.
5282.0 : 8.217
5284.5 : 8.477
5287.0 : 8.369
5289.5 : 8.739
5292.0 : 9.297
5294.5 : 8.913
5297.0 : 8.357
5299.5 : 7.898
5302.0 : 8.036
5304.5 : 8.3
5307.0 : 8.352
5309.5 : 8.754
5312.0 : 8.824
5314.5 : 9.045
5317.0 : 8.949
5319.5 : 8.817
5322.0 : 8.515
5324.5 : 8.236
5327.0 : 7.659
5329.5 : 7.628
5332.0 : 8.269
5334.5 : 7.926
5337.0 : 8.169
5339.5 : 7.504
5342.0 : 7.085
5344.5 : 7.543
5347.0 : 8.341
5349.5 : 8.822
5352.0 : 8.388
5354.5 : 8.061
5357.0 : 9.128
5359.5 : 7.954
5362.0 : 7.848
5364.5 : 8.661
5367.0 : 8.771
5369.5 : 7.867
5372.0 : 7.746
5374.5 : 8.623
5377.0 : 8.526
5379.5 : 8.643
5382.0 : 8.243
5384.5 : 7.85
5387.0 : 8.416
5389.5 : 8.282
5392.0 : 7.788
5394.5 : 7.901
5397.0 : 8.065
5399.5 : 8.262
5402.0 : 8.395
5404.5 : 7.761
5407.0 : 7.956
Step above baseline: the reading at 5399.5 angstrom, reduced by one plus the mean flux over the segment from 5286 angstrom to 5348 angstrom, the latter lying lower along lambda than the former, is -1.0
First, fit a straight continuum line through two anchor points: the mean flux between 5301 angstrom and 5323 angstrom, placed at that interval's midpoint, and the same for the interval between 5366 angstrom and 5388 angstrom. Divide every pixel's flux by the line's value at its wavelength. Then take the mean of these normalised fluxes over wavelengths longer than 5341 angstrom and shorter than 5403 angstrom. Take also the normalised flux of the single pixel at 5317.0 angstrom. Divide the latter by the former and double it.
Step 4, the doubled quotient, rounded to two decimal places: 2.11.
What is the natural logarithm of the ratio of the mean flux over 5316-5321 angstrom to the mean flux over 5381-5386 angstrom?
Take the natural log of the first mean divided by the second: 0.10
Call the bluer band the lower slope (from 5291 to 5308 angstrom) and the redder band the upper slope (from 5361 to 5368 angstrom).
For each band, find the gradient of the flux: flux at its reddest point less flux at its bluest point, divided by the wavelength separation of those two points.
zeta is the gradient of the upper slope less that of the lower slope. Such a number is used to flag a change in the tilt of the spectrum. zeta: 0.25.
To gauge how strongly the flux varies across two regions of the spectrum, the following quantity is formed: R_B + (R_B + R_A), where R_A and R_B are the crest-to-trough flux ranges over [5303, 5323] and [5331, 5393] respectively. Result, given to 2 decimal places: 4.83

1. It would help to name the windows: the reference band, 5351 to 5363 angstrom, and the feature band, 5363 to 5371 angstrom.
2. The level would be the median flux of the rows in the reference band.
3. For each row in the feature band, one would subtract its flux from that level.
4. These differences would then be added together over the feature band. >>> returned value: -1.1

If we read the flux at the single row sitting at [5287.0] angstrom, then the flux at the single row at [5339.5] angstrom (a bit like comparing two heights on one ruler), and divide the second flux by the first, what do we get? 0.90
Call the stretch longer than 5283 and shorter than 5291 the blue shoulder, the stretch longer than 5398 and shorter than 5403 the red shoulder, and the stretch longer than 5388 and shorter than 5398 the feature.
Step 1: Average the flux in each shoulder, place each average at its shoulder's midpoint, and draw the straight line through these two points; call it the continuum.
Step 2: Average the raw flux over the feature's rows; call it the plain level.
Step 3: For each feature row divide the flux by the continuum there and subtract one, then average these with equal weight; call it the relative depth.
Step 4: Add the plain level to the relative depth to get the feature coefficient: 8.0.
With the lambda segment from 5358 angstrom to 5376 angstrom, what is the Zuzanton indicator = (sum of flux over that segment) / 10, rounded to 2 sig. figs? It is 5.7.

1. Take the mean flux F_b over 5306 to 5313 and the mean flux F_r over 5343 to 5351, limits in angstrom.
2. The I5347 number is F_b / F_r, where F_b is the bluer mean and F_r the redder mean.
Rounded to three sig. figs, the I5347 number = 1.05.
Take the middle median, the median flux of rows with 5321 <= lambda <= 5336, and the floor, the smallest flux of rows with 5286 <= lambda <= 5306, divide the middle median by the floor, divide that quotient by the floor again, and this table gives 0.130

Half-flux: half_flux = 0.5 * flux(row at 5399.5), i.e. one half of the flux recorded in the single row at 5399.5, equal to 4.13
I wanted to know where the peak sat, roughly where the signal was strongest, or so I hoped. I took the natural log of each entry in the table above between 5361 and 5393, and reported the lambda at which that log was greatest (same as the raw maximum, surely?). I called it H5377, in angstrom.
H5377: 5367.0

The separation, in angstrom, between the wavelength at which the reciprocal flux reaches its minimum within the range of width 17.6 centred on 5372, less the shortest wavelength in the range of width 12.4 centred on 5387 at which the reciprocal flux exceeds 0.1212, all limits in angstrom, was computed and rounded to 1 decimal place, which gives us -15.0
